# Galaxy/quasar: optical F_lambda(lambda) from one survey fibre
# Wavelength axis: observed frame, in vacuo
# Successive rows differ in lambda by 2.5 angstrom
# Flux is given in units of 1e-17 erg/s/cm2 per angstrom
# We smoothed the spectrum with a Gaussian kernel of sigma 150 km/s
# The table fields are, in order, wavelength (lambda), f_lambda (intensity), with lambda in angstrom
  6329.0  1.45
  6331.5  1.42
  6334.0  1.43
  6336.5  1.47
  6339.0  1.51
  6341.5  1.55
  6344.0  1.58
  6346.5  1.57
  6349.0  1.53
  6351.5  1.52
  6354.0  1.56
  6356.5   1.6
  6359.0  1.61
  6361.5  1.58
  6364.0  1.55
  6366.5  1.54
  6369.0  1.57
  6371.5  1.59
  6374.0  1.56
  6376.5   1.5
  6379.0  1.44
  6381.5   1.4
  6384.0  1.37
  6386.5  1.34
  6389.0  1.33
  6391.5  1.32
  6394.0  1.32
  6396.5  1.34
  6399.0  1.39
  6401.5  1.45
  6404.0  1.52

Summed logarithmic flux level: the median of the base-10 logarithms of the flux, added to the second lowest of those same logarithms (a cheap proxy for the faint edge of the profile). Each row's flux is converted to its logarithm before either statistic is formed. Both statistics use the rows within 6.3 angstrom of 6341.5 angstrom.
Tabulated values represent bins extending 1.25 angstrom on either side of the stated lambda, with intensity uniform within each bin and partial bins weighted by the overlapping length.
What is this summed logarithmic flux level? 0.37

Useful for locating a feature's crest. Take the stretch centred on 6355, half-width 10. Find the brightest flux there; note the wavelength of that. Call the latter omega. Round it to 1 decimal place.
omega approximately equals 6359.0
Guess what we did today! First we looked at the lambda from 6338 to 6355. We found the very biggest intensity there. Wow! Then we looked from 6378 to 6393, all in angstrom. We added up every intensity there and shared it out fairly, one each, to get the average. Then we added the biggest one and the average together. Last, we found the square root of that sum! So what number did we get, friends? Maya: 1.72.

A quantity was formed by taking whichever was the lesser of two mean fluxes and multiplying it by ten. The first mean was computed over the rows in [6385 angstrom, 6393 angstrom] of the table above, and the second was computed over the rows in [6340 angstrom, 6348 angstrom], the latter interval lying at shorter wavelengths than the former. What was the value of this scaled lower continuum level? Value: 13.3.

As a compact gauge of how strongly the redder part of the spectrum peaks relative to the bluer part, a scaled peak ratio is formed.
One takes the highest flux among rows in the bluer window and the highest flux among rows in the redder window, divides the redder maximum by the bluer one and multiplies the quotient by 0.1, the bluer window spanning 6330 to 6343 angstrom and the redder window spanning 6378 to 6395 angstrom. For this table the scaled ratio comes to 0.093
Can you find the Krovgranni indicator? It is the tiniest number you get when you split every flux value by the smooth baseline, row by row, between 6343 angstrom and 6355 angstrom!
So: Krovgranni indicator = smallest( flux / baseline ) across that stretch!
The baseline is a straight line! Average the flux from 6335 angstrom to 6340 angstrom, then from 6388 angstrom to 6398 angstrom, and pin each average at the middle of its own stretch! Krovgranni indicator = 1.05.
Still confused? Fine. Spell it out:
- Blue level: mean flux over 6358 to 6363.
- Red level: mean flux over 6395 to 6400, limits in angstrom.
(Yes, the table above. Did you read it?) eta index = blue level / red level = 1.17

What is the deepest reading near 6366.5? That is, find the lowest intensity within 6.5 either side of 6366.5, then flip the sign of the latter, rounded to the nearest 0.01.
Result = -1.54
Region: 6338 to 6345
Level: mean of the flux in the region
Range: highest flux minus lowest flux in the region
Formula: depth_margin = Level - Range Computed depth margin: 1.48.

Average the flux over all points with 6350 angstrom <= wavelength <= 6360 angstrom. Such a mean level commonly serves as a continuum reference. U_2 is 1.57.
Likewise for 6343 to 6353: 1.55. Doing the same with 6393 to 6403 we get 1.38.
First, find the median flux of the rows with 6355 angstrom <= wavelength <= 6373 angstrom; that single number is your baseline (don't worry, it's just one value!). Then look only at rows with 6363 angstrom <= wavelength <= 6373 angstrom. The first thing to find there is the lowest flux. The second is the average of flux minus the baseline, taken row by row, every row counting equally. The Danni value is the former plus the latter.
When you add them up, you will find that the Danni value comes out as 1.52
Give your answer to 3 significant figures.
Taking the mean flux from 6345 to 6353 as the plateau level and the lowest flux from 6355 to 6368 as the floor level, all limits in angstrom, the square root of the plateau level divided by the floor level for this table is 1.00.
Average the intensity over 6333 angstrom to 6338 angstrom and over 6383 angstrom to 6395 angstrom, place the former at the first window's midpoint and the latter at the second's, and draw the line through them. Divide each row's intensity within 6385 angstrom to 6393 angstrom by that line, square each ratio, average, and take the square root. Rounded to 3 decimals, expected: 0.996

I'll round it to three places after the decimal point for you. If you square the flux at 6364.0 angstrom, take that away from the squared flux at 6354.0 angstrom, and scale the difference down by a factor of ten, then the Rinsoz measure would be 0.003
